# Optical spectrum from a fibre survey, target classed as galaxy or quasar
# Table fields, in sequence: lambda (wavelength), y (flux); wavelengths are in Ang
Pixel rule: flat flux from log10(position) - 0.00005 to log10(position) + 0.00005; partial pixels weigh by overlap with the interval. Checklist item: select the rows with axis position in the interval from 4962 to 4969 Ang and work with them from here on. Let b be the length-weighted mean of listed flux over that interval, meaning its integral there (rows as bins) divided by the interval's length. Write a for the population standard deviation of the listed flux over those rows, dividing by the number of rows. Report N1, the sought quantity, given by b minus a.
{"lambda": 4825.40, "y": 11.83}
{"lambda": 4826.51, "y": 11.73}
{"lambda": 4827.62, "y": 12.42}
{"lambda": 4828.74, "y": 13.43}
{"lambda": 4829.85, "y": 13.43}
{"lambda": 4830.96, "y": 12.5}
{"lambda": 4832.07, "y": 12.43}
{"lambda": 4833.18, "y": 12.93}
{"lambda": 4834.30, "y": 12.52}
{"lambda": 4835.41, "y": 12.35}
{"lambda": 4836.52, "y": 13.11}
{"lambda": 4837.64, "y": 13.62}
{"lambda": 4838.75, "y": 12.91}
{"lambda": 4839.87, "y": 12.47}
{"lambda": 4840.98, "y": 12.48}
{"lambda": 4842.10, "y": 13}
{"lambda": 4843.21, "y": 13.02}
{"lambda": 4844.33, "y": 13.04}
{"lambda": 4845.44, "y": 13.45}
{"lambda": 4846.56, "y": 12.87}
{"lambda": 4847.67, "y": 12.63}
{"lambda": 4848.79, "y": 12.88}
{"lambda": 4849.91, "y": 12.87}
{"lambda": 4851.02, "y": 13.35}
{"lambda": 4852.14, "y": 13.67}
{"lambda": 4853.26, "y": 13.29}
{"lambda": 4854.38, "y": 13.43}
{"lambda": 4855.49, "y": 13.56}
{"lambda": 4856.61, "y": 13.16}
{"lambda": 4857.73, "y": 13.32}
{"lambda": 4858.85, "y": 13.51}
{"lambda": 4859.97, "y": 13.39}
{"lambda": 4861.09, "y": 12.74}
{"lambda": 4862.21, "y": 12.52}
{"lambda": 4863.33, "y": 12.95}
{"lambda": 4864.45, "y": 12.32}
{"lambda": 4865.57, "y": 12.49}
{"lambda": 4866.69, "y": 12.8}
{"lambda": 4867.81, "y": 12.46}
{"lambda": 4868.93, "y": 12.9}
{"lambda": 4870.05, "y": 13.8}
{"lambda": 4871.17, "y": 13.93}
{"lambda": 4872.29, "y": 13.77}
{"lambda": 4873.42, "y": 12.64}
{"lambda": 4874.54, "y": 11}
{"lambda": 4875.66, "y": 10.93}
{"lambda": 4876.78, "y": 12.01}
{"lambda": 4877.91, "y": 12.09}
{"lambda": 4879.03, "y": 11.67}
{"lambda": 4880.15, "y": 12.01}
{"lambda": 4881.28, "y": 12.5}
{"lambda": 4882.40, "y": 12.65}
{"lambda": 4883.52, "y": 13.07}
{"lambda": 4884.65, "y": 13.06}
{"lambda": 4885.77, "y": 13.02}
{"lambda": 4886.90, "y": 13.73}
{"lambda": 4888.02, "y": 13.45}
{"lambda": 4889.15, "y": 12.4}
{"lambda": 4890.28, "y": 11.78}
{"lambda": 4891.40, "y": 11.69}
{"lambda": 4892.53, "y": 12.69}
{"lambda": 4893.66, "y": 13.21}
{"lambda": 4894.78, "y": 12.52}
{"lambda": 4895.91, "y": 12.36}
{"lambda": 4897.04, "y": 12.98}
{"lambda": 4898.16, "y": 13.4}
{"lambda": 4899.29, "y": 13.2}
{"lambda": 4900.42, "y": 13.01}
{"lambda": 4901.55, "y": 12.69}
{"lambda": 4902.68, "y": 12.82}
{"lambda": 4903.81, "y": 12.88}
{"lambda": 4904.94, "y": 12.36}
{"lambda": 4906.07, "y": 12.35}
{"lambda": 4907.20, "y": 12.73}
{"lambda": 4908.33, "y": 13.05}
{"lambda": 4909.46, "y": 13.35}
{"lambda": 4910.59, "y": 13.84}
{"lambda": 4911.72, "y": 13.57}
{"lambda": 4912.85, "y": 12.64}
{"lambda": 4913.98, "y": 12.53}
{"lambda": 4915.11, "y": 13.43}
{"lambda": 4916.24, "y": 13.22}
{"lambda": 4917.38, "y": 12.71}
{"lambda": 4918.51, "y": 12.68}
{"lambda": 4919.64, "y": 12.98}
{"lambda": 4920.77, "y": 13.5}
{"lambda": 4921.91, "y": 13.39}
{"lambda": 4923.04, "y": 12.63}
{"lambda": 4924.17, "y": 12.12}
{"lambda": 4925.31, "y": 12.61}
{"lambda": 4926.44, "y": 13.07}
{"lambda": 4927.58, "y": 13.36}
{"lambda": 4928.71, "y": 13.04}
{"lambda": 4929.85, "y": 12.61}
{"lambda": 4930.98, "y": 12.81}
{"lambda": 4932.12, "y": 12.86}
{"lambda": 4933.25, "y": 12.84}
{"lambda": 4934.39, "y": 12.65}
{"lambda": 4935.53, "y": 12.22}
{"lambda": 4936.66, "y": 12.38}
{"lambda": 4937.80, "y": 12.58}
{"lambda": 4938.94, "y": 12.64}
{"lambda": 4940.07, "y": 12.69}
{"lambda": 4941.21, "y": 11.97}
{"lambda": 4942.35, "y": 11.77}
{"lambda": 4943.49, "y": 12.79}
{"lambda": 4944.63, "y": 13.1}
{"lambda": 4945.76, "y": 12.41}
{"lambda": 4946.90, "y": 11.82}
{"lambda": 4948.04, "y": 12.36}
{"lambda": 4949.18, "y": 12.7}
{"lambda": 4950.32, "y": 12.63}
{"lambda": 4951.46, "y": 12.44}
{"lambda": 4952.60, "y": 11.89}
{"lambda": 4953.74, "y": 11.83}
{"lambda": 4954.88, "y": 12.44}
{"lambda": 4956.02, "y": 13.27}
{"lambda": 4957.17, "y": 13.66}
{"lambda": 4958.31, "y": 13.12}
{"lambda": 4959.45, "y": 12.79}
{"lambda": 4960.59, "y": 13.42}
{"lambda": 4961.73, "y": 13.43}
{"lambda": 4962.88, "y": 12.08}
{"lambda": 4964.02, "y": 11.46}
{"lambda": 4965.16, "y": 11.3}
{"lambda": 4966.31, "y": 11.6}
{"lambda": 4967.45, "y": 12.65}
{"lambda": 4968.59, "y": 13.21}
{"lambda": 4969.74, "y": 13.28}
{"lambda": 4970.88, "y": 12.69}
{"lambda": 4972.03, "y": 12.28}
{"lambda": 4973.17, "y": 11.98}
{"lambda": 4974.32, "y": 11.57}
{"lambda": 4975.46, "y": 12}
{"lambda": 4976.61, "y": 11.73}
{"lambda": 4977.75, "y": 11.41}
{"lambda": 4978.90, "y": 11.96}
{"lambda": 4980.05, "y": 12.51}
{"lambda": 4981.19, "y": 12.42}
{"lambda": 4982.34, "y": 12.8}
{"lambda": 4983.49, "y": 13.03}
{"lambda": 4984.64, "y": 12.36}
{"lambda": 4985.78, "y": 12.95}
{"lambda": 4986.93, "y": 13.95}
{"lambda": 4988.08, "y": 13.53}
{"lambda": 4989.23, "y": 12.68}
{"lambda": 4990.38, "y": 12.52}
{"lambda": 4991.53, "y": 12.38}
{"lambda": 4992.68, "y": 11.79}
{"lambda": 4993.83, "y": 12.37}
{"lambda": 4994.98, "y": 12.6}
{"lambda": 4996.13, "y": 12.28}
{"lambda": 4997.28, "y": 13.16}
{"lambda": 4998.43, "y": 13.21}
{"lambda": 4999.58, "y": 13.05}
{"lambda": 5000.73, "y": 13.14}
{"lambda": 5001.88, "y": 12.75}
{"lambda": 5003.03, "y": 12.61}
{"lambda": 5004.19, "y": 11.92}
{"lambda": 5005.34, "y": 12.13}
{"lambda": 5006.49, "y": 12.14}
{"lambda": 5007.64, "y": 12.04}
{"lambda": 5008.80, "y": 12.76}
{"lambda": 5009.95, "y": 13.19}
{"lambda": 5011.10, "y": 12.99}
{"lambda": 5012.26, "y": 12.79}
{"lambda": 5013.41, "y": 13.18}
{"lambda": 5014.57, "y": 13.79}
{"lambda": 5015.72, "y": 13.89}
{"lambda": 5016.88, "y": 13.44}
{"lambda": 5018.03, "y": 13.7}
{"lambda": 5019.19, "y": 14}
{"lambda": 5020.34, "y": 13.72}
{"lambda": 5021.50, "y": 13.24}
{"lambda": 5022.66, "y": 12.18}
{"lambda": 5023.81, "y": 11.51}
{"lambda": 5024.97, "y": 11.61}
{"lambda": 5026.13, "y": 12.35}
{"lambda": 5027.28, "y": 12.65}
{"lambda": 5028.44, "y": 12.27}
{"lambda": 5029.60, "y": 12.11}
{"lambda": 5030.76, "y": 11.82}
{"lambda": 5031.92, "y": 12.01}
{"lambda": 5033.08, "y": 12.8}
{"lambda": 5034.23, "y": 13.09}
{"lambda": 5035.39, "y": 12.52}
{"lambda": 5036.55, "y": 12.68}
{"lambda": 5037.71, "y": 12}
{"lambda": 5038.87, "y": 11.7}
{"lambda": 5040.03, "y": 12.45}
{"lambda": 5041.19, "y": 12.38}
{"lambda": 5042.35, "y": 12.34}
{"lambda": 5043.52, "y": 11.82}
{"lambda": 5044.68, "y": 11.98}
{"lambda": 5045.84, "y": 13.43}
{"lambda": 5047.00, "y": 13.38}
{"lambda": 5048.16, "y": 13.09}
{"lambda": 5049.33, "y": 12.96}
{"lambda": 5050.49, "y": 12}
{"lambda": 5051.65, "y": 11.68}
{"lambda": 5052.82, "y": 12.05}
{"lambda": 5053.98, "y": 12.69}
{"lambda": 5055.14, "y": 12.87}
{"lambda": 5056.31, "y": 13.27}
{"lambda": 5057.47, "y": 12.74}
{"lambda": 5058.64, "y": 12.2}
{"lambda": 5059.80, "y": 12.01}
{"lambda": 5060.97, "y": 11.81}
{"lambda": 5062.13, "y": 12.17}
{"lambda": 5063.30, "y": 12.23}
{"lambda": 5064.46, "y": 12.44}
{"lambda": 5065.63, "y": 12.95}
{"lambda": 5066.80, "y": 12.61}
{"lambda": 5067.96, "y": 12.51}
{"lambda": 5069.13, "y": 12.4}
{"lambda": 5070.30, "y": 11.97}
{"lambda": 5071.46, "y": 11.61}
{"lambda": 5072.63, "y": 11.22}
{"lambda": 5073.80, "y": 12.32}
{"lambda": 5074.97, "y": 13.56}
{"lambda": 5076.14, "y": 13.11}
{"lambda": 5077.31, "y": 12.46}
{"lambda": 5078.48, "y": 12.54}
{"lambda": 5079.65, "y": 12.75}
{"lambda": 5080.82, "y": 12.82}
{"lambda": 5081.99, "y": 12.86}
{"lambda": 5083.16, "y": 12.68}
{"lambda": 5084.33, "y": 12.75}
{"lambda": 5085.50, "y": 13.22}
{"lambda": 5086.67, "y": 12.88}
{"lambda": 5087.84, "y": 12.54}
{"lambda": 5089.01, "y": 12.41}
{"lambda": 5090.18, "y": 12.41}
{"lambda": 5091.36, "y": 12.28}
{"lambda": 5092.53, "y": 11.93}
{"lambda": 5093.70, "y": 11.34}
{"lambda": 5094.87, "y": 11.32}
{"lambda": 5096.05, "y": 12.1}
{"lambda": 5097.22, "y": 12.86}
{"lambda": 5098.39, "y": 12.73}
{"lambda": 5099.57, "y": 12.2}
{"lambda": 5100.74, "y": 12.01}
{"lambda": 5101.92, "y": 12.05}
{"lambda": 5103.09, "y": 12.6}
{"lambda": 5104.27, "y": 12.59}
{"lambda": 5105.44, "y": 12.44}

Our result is 11.4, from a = 0.69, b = 12.1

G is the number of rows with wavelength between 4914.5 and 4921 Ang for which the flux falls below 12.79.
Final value 2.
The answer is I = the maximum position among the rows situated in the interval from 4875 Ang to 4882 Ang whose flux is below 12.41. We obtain 4880.15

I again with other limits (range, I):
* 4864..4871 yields 4864.45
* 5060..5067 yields 5063.30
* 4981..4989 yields 4984.64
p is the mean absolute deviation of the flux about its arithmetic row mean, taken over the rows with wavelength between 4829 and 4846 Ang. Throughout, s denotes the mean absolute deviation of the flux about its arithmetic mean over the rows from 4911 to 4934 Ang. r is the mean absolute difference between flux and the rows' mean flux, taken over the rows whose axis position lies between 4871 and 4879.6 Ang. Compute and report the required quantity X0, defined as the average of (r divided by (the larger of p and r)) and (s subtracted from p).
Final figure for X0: 0.51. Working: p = 0.34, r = 0.89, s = 0.319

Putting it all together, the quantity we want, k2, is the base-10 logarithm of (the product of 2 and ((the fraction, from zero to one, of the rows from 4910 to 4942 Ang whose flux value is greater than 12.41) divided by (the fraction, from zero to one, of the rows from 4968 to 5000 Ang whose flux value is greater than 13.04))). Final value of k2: 0.84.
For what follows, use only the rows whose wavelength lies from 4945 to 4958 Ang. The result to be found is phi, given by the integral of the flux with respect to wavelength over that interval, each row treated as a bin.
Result 163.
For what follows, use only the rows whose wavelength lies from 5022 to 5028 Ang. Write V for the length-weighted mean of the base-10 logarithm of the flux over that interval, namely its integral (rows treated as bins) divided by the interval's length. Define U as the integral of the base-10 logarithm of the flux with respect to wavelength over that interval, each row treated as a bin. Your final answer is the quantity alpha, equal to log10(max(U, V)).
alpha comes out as 0.812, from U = 6.49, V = 1.08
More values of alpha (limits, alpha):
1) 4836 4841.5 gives 0.786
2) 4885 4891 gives 0.823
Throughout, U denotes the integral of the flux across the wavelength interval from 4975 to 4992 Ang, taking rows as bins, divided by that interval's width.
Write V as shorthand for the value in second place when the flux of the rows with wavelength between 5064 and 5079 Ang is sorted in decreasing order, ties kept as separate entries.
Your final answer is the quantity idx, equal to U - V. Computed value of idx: -0.56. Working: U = 12.5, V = 13.11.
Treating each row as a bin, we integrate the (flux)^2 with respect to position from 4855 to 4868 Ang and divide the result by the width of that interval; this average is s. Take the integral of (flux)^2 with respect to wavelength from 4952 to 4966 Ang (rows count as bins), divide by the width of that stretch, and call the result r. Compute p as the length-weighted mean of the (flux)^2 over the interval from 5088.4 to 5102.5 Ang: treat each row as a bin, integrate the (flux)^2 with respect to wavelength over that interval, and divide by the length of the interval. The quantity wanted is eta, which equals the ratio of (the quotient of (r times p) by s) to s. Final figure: 0.83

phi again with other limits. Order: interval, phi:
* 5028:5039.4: 140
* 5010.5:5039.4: 368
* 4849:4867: 235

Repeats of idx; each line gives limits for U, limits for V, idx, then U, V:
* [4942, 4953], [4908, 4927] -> -1.16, 12.4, 13.57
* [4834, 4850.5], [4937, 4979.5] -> -0.54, 12.9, 13.43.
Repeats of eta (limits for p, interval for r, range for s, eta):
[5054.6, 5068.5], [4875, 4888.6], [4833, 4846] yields 0.88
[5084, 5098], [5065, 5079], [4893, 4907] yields 0.88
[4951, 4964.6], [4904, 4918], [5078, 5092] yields 1.05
